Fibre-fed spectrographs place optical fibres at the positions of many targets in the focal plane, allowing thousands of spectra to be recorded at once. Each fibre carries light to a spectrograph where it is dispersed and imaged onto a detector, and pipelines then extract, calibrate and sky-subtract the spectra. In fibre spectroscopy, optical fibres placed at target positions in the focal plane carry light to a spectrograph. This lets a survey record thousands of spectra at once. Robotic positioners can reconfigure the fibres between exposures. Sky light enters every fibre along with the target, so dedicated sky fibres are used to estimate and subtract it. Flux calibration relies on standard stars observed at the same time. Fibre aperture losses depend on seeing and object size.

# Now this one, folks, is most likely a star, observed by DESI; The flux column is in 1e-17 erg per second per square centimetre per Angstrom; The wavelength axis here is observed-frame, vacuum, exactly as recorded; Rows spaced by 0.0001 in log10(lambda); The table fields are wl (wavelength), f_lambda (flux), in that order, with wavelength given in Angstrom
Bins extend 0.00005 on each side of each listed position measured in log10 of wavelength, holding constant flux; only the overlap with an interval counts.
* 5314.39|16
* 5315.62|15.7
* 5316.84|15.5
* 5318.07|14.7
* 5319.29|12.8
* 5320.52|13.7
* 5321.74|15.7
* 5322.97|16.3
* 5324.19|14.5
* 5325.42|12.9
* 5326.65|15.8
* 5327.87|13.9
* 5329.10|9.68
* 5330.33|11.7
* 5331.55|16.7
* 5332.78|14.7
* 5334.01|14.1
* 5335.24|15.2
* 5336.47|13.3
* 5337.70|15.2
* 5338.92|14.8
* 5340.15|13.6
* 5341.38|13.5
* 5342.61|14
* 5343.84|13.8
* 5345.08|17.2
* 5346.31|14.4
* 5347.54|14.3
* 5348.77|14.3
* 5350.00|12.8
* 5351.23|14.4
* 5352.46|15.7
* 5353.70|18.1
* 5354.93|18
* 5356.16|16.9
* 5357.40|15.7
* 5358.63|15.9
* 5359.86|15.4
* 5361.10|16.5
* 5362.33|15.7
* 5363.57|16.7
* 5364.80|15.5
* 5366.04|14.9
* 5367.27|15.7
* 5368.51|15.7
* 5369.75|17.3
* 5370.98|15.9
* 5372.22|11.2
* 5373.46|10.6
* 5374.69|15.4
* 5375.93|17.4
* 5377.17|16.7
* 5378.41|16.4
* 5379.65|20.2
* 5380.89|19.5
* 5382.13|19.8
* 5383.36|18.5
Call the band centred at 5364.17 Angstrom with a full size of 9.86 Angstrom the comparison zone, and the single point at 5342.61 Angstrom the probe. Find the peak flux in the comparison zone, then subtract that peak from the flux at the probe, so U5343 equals -2.7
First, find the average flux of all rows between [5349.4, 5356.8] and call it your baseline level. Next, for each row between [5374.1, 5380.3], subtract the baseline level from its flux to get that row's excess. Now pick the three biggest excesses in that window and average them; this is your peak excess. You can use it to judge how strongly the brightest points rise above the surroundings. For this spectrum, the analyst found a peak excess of 2.1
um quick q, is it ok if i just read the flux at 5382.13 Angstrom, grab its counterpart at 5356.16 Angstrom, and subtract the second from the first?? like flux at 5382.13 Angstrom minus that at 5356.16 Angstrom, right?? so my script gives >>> 3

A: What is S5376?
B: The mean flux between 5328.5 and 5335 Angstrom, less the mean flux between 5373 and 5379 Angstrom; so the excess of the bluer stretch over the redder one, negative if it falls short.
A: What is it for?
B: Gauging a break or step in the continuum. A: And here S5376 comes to -1.9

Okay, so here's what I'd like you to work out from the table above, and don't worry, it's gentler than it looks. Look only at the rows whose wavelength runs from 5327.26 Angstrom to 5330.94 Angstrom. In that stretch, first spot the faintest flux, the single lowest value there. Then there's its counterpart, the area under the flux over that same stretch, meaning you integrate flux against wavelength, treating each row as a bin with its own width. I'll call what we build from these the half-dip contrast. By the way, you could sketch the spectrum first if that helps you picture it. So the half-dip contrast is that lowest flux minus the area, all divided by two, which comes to -17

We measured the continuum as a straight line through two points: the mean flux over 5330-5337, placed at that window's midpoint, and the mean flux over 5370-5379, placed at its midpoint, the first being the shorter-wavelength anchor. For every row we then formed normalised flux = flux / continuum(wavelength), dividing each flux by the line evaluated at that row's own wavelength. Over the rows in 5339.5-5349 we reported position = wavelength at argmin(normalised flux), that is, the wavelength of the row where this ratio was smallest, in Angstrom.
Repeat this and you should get 5341.38 Angstrom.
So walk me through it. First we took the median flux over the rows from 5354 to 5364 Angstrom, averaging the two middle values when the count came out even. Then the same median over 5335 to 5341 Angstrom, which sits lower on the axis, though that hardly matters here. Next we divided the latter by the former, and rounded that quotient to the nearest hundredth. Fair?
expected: 0.91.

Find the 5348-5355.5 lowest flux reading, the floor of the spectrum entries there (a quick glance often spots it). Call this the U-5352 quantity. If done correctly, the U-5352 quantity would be 12.8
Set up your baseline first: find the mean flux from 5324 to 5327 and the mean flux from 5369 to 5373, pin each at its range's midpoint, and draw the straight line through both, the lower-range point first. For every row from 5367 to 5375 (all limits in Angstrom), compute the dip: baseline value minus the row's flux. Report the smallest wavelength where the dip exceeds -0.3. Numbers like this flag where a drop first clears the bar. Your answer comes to 5372.22 Angstrom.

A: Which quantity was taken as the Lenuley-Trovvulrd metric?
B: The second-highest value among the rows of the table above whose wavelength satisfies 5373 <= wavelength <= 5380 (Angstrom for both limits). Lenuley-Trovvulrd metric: 17.4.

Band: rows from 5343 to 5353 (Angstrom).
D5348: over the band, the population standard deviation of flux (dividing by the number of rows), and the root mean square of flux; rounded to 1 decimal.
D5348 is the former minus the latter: -13.4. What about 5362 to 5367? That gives -15.1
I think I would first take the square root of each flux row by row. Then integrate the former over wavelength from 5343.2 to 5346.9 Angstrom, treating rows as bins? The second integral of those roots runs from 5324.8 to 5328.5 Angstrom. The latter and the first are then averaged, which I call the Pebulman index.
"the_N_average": 14.1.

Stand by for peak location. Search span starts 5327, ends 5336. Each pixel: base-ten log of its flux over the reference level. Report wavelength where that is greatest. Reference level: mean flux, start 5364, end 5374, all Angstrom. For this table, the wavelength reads 5331.55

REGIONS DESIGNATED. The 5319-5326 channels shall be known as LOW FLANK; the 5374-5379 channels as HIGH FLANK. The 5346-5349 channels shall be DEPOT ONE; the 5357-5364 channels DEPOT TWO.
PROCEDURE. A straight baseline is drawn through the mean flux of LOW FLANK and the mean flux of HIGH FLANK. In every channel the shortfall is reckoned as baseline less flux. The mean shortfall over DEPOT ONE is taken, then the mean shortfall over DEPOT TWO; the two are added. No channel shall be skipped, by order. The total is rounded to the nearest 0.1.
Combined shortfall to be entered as 0.8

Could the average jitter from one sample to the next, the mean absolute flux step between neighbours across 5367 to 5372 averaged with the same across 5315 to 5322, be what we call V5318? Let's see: 1.1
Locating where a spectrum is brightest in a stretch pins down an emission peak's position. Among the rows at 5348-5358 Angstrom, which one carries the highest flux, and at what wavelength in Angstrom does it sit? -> 5353.70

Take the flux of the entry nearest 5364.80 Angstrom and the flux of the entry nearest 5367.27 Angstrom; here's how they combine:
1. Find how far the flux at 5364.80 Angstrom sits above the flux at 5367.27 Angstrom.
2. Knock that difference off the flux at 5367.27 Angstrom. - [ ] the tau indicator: 16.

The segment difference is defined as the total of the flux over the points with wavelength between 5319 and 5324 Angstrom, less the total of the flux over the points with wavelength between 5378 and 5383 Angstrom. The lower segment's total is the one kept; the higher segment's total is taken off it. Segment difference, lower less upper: -17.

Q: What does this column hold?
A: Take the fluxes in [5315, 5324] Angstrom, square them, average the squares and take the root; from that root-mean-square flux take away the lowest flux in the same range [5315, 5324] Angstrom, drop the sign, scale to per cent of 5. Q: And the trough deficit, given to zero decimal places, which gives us 43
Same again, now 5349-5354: 51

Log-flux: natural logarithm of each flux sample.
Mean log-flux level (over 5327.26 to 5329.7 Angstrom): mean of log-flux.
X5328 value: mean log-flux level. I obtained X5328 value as 2.45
